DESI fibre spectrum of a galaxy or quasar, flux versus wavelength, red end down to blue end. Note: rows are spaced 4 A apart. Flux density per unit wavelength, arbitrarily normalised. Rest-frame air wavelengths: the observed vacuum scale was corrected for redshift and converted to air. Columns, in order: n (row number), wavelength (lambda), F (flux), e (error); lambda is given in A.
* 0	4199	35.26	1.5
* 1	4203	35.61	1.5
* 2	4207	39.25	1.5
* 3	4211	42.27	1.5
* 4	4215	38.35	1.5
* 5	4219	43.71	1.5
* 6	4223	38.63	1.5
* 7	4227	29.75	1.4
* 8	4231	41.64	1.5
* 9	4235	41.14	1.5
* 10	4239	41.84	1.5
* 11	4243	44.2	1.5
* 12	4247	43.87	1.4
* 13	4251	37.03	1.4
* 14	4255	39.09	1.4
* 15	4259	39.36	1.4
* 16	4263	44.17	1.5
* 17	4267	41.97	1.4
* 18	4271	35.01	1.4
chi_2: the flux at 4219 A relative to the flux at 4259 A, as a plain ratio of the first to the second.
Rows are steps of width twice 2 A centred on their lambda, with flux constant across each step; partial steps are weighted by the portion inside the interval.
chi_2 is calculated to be 1.11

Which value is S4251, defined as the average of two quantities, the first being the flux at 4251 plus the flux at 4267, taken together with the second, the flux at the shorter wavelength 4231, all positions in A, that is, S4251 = 60.3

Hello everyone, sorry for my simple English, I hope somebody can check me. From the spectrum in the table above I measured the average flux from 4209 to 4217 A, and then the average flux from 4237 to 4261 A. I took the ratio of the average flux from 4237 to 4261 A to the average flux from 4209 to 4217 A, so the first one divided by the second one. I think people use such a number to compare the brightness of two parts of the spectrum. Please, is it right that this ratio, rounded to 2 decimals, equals 1.01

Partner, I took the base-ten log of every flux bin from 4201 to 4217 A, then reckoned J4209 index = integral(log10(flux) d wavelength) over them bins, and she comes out 25.4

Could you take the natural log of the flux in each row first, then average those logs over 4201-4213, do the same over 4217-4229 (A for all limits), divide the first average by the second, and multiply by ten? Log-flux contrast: 10.1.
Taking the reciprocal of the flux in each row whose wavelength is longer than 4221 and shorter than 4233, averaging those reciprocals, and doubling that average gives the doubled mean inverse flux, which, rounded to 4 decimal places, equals 0.0557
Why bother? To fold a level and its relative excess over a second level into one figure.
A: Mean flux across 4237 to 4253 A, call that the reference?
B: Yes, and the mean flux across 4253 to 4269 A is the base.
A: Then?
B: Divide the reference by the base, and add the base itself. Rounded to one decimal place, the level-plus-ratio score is 42.2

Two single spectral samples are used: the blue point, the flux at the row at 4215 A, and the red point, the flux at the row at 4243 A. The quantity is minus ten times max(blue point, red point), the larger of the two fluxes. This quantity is -442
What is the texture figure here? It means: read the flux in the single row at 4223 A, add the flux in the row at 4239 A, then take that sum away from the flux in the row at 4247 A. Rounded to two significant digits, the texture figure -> -37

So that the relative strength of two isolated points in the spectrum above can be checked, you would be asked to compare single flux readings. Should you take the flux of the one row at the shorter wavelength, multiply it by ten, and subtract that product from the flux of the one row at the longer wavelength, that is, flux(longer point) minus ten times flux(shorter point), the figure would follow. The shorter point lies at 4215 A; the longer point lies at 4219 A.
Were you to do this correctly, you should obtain -340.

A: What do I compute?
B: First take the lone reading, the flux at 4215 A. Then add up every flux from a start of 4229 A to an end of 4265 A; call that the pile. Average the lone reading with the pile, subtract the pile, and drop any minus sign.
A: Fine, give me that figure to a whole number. 167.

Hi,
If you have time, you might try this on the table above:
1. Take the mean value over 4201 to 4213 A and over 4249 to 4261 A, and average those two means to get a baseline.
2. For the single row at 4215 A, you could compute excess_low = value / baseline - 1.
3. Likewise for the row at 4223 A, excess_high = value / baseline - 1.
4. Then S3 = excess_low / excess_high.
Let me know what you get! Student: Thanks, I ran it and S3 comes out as 3.0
